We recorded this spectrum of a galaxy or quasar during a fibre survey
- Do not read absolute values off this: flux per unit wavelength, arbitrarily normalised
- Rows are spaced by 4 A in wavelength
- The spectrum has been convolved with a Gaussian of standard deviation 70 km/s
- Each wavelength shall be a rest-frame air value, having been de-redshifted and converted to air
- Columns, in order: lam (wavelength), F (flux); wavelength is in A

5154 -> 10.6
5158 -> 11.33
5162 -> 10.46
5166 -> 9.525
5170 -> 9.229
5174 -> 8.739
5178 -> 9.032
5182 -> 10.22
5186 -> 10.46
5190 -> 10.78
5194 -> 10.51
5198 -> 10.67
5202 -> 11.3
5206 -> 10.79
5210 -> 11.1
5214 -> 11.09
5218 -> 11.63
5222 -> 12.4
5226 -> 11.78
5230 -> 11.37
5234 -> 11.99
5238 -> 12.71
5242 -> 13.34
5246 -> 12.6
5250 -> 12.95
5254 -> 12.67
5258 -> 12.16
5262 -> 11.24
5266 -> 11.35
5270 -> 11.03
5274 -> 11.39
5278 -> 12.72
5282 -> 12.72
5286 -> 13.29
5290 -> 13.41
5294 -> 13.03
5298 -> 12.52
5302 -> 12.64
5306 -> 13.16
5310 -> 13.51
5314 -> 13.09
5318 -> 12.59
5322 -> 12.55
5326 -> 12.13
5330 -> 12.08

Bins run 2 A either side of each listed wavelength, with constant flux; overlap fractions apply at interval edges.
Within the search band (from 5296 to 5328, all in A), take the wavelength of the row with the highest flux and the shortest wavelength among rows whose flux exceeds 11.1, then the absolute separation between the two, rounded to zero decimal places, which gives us 12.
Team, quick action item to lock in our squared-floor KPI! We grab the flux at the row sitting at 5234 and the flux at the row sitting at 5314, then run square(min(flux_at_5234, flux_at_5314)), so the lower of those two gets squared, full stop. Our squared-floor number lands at 144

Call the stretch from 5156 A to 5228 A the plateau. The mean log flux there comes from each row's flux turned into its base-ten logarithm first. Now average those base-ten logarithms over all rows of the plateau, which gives 1.024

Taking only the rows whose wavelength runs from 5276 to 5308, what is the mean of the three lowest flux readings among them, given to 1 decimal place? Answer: 12.6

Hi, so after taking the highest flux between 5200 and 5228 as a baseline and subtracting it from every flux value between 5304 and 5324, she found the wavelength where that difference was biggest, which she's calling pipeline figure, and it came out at 5310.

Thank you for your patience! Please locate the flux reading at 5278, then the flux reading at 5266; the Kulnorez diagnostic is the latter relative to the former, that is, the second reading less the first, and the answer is -1.4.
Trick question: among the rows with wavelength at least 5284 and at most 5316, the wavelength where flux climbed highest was 5310 A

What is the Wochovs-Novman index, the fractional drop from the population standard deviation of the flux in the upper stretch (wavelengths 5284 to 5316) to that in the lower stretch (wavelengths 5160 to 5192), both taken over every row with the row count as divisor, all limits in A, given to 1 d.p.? -1.2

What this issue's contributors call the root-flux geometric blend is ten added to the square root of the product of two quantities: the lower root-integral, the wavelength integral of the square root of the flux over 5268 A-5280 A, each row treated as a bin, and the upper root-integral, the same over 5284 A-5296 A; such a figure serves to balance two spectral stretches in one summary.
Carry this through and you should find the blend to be 52.3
